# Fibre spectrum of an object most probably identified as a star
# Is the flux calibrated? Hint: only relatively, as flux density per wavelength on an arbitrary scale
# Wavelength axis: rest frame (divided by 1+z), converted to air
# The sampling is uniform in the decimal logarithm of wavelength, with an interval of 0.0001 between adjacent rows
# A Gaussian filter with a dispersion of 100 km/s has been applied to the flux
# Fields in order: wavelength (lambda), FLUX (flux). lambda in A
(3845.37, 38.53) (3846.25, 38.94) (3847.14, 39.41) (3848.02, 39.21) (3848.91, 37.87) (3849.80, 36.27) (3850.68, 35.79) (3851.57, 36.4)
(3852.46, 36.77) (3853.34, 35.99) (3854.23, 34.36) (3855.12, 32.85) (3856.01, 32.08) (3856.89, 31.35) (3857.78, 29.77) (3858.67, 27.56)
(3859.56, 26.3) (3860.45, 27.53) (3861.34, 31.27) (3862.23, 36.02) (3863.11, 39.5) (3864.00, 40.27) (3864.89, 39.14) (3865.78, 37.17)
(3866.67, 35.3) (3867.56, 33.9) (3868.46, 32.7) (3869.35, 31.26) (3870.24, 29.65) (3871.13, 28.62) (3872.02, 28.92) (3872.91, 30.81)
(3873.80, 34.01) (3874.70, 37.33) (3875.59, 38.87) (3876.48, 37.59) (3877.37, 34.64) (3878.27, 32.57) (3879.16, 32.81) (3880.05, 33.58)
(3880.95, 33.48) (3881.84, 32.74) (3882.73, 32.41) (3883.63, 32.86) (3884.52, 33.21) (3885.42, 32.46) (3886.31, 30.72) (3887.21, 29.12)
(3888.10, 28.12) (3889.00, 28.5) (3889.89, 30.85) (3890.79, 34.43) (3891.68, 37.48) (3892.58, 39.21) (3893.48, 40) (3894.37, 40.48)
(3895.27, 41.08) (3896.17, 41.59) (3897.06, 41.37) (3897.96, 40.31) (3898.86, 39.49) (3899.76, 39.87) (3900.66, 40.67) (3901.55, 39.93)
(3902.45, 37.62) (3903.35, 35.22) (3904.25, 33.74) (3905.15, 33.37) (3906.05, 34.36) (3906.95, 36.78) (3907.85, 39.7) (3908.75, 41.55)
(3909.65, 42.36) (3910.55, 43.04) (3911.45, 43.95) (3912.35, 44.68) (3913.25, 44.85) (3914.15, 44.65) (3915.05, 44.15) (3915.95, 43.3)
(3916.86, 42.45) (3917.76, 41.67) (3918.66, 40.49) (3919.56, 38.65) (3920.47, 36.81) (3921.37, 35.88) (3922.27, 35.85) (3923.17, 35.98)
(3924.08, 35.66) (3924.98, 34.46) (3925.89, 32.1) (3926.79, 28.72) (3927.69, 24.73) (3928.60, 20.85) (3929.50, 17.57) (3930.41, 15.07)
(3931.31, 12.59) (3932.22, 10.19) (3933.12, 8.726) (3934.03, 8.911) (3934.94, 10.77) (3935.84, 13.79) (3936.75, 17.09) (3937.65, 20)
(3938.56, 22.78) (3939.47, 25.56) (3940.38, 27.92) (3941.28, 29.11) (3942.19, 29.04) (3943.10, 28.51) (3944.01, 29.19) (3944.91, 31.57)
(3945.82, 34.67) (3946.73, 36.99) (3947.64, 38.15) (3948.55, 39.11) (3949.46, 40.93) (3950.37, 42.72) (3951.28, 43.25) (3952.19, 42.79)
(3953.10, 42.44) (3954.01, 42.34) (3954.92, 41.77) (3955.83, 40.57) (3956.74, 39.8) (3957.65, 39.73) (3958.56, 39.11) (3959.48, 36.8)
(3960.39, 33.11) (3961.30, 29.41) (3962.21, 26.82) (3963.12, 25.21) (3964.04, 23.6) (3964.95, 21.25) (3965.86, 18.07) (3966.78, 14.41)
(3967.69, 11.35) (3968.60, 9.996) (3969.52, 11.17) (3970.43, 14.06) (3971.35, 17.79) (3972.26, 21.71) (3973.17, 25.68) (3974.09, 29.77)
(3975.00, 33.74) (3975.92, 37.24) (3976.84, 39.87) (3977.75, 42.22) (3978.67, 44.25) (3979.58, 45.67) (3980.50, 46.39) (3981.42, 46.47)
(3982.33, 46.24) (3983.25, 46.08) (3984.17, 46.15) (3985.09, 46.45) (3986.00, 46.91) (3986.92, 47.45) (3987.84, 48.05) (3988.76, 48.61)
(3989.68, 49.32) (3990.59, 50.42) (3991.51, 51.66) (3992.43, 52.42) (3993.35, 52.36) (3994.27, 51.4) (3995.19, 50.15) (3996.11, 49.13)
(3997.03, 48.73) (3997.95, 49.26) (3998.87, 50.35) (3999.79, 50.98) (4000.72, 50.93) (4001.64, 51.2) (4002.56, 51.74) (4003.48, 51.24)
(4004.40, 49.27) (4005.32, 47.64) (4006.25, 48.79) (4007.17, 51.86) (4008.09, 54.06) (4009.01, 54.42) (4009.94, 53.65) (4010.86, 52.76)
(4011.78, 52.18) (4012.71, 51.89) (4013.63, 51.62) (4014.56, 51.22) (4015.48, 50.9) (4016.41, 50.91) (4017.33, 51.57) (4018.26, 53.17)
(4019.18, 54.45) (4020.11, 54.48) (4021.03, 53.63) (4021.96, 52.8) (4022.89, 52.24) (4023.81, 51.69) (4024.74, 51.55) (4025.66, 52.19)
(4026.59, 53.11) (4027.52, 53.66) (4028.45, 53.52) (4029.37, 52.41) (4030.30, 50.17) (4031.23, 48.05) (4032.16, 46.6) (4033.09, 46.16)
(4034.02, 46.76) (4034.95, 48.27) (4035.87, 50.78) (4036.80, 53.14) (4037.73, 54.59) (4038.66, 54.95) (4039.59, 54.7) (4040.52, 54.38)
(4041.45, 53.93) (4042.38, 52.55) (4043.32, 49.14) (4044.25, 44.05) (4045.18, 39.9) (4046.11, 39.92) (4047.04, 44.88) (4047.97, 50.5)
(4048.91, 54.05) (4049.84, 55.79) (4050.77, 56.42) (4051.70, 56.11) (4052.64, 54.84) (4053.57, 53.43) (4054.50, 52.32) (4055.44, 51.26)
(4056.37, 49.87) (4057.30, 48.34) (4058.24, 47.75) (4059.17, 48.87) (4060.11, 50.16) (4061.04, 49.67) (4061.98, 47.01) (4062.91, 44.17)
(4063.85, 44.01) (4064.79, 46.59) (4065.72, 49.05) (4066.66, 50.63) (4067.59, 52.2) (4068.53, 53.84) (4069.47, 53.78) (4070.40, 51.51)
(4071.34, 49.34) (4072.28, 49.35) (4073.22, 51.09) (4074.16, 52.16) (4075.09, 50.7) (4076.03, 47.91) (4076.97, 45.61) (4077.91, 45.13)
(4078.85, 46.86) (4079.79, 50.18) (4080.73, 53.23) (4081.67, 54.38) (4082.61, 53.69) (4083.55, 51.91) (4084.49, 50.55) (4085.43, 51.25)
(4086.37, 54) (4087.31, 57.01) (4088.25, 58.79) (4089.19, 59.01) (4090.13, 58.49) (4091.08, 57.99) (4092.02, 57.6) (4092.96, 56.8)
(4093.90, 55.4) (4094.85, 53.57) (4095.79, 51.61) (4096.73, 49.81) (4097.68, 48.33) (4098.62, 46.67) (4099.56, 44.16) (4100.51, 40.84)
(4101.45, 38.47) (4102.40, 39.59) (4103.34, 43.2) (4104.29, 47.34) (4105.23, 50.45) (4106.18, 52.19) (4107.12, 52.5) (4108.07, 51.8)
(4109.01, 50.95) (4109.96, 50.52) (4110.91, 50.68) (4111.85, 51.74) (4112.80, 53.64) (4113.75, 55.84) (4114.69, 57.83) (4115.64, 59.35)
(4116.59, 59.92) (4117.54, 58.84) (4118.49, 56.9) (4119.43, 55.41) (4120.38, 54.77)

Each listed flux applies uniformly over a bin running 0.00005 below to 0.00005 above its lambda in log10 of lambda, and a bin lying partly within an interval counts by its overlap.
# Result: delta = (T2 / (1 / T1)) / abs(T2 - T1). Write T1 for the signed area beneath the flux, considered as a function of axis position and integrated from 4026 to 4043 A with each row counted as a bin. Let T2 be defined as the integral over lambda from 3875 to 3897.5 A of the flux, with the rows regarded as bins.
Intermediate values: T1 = 875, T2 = 784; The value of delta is 7490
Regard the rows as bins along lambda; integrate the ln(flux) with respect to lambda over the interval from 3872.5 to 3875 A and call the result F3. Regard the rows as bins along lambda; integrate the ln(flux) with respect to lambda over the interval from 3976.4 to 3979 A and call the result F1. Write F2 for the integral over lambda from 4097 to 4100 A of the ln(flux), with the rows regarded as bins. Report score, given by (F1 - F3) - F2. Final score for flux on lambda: -10.6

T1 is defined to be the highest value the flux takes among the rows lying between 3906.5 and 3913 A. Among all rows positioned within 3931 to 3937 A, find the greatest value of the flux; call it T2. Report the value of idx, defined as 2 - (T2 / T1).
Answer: 1.6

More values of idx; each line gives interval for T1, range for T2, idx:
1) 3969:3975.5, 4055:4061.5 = 0.5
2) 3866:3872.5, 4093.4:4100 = 0.4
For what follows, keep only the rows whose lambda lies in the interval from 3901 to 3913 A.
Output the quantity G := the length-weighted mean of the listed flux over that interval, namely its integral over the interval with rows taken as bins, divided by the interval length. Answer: 39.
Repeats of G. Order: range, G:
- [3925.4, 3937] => 17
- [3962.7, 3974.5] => 19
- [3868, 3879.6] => 33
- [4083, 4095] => 56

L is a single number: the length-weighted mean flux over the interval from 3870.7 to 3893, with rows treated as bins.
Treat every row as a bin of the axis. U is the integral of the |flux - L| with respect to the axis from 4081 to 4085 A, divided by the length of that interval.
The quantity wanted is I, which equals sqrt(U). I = 4.4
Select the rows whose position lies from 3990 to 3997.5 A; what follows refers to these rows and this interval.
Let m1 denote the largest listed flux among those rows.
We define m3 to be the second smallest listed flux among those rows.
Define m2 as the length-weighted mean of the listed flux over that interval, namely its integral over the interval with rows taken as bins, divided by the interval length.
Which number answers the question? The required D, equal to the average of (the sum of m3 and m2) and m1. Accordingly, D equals 76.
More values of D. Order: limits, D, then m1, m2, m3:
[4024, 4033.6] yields 75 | 53.66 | 50.7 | 46.6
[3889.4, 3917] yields 59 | 44.85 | 39.7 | 33.37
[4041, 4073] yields 73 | 56.42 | 49.9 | 39.92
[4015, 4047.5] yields 73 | 54.95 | 50.7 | 39.92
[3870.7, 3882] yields 51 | 38.87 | 33.6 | 28.92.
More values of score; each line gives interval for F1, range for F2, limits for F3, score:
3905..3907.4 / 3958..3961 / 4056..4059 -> -13.9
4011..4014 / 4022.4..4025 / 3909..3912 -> -9.7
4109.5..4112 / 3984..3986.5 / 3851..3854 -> -10.5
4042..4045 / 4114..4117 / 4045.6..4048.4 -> -11.3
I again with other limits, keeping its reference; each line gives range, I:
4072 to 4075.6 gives 4.2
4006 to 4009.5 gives 4.4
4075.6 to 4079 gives 3.6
